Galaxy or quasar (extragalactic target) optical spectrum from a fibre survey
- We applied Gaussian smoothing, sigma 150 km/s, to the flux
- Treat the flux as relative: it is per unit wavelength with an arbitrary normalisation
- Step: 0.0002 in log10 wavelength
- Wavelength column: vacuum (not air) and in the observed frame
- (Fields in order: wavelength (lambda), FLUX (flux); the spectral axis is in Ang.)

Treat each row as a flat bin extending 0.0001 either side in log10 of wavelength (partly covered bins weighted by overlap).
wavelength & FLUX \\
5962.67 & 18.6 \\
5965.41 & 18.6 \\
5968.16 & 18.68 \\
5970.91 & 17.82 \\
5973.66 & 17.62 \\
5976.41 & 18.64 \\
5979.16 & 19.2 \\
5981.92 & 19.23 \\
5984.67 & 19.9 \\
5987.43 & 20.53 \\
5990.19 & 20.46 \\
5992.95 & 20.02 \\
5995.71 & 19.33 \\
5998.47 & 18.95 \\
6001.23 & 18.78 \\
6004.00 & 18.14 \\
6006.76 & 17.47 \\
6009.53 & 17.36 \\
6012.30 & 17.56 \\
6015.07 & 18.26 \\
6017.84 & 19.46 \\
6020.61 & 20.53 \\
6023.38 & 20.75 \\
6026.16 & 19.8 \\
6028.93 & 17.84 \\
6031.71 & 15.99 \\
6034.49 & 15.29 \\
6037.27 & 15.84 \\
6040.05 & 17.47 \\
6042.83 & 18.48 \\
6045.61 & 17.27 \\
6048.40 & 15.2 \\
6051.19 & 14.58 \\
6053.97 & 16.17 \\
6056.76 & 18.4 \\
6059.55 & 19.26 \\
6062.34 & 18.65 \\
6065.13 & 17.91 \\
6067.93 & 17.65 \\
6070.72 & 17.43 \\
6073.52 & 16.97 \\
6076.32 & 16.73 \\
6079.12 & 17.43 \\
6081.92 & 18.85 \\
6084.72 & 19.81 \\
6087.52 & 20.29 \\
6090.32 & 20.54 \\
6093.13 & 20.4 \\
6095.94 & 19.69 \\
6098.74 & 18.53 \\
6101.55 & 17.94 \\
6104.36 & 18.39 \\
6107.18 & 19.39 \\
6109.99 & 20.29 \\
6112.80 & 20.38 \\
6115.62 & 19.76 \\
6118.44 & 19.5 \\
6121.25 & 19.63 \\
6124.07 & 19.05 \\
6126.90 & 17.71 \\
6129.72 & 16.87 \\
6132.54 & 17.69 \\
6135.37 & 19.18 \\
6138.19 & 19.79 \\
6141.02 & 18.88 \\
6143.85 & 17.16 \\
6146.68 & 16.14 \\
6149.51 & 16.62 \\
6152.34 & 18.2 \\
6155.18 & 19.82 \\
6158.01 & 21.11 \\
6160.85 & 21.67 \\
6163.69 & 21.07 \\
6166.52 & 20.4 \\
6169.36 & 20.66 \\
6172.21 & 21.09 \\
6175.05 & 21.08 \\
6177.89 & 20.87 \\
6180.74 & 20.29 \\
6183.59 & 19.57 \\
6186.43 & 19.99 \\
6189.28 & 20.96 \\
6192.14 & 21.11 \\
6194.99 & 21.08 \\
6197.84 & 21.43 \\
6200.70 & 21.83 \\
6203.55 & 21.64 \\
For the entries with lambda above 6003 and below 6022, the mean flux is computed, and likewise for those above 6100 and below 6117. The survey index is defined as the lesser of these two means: 18.4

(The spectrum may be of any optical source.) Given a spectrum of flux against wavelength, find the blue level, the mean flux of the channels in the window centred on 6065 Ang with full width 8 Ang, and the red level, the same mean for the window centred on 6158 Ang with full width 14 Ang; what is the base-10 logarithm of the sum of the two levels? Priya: 1.58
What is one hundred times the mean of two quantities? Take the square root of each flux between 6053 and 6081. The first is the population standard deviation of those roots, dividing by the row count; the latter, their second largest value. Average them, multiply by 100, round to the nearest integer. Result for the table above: 221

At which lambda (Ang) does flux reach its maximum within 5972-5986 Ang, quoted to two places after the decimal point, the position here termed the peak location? 5984.67 Ang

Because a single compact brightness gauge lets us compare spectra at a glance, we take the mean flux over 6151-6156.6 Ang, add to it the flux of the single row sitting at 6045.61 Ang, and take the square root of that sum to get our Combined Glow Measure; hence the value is 6.0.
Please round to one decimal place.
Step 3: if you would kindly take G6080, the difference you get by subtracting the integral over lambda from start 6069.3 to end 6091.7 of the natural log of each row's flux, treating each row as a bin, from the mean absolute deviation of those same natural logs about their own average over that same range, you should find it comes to -65.2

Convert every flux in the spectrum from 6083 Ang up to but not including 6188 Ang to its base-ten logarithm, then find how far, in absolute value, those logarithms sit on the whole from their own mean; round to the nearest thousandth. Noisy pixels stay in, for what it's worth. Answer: 0.025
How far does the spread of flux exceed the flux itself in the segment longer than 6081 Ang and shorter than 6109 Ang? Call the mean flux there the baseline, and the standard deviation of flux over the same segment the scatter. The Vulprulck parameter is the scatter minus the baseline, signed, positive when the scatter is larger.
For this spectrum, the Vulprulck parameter -18.5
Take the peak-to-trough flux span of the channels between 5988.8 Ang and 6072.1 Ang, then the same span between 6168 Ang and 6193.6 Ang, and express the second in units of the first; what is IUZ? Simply 0.2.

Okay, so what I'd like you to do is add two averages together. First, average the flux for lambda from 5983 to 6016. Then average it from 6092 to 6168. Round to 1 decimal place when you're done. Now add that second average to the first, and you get 38.0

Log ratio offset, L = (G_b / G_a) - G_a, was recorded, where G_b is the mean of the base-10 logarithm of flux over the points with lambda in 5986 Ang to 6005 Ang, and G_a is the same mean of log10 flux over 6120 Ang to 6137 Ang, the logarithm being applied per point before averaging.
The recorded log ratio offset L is -0.24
